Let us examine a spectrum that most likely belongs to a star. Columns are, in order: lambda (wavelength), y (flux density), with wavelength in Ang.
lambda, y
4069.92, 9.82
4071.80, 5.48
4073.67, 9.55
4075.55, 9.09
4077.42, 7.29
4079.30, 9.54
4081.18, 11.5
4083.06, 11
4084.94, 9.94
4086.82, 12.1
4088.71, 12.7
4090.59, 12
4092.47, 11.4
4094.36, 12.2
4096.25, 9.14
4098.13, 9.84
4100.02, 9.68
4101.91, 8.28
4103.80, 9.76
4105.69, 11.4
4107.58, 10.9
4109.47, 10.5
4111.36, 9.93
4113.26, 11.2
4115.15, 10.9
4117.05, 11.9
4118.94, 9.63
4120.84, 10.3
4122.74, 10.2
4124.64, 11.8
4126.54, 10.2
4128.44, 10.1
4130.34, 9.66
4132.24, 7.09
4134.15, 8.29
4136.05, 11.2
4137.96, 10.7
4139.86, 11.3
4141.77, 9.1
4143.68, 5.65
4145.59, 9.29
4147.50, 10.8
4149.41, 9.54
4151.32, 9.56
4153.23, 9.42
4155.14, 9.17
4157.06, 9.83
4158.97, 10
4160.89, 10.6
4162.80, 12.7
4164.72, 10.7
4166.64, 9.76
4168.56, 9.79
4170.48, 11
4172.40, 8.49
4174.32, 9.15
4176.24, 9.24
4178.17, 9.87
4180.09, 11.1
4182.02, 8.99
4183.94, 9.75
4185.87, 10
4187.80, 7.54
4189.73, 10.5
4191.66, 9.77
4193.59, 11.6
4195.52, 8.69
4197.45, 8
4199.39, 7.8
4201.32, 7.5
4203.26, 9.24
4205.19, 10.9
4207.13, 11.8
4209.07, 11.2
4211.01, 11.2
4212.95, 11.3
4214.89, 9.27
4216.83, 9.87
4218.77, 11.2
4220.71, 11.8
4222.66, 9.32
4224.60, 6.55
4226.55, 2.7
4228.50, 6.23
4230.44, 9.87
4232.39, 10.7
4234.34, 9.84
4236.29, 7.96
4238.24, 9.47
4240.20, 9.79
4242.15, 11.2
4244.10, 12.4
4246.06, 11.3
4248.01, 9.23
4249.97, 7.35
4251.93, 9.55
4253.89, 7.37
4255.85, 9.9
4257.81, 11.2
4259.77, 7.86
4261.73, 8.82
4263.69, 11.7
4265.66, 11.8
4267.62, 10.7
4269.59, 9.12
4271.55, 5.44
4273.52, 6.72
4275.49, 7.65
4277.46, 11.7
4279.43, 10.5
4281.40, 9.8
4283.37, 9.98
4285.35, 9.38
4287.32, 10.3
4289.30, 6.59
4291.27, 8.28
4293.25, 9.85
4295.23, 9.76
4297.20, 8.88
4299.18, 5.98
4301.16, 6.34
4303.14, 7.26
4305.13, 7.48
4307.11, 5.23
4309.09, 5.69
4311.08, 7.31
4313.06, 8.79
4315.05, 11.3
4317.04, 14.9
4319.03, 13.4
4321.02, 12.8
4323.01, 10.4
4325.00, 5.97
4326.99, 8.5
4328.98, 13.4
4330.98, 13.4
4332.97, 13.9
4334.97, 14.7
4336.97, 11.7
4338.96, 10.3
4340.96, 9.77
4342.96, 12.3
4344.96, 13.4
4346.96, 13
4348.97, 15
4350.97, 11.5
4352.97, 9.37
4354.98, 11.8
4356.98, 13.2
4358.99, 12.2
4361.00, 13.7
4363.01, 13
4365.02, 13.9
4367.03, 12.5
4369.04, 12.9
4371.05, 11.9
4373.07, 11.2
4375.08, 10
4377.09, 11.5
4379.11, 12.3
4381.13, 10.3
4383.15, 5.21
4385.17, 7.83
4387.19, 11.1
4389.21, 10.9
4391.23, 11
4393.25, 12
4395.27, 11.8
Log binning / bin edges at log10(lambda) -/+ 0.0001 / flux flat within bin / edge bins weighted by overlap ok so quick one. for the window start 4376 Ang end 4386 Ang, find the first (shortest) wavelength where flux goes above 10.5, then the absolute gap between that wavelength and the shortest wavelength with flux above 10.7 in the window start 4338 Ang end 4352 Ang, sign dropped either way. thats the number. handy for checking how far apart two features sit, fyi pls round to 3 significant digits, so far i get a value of 34.1 Ang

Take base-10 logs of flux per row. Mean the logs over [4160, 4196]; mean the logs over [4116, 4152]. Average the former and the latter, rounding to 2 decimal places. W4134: 0.99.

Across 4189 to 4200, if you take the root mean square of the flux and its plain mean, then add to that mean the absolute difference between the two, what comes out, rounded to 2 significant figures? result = 9.5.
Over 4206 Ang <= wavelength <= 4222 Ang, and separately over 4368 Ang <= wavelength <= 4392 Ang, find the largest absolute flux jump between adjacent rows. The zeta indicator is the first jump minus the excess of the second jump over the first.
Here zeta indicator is -1.0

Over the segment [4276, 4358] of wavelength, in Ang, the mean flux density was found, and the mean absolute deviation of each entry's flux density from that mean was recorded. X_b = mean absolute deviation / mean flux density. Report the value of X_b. 0.22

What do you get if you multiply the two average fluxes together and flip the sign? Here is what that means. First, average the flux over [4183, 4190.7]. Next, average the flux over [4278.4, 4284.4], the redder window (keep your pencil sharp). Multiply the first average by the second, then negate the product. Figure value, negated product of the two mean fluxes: -95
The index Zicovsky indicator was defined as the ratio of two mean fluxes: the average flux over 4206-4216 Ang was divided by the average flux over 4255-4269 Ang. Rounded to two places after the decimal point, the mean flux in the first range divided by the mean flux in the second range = 1.07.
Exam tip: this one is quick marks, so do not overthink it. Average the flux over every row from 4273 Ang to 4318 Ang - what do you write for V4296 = 8.7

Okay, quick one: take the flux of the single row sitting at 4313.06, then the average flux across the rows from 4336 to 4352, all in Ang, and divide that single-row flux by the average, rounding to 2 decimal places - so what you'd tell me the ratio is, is 0.73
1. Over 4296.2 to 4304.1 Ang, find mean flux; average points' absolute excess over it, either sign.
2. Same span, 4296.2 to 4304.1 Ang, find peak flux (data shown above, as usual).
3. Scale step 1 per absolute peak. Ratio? 0.11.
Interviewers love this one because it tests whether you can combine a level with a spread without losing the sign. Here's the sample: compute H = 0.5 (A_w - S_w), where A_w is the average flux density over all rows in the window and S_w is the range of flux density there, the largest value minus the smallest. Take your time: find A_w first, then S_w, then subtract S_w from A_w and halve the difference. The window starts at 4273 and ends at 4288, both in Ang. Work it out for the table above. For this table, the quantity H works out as 2.3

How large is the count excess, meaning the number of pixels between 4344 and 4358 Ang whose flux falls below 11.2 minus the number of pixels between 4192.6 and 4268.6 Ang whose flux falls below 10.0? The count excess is -22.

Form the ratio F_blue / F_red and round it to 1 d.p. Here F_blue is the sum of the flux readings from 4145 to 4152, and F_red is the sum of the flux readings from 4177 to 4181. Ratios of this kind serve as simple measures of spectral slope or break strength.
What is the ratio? 1.9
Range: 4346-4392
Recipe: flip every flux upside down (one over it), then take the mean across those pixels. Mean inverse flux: 0.091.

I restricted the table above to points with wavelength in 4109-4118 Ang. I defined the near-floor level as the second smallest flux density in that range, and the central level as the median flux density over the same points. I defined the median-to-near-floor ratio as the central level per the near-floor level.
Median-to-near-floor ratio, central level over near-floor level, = 1.04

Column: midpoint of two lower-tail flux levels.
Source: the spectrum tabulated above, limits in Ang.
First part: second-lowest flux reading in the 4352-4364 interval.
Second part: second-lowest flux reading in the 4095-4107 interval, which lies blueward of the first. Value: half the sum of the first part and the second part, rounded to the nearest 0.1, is 10.5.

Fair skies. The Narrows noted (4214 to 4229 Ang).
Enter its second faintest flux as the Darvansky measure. 6.23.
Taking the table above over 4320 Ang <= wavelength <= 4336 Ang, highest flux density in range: 14.7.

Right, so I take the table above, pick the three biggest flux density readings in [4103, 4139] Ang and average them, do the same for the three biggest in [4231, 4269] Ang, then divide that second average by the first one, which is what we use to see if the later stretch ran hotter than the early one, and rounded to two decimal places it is 1.02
